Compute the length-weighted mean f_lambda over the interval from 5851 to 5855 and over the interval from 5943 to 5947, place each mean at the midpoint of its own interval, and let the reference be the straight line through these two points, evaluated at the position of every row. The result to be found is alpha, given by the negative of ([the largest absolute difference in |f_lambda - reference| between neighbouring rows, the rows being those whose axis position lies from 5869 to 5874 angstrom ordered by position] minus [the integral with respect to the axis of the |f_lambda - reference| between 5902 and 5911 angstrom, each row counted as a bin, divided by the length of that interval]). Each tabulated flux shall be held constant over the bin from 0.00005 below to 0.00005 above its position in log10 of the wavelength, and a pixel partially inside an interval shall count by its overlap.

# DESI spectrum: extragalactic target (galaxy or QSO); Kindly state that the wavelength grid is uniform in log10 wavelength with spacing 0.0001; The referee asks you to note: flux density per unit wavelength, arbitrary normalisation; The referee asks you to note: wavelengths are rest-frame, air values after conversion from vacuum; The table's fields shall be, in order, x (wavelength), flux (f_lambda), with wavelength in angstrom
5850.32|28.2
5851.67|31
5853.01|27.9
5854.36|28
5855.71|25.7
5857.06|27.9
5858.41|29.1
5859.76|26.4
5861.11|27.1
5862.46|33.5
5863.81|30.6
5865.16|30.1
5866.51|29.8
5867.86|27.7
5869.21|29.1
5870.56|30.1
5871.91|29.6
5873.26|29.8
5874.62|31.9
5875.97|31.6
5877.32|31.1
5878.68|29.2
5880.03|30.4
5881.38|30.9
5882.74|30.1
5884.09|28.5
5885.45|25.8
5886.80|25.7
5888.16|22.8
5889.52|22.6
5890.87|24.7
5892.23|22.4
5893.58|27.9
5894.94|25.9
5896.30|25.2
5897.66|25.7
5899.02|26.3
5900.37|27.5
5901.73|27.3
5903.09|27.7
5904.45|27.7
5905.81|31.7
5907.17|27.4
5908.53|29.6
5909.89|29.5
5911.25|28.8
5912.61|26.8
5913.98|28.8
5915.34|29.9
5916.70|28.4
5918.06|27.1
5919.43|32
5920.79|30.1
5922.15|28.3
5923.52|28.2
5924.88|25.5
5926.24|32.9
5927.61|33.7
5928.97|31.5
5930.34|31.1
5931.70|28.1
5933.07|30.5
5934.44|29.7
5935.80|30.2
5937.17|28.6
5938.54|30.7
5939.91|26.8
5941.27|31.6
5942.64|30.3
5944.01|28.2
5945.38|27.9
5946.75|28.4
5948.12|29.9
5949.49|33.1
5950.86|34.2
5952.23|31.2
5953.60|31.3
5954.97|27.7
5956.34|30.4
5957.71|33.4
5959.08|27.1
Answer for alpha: 0.3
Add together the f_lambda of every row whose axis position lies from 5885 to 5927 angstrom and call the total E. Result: 850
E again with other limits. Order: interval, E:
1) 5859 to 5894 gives 739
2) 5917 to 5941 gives 505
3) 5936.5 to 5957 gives 450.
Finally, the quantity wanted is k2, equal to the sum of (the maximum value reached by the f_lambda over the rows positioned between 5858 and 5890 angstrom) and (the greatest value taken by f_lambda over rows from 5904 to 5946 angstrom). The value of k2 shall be 67.2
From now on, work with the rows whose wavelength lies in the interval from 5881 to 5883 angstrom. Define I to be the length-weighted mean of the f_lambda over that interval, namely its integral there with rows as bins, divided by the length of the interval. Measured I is 30.4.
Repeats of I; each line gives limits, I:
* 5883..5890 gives 25.4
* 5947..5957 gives 31.0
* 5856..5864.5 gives 28.9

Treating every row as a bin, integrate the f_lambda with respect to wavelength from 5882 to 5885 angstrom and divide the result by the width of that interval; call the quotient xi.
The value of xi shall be 29.0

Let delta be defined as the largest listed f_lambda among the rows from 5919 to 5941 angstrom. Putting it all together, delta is 33.7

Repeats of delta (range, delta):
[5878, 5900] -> 30.9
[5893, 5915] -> 31.7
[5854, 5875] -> 33.5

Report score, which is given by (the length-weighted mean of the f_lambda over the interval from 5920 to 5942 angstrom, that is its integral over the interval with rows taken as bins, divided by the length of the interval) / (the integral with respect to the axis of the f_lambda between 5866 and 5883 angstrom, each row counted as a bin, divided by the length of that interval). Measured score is 0.992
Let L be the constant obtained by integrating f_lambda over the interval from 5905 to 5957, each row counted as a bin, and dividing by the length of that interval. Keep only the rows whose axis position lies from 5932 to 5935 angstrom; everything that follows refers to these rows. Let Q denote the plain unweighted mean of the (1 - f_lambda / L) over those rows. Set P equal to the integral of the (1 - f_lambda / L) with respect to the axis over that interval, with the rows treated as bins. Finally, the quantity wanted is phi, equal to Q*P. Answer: 0.0002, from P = -0.01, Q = -0.012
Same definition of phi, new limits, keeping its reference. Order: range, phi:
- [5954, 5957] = 0.0011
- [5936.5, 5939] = 0.0000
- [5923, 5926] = 0.0203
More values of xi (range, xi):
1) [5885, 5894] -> 24.4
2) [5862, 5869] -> 30.2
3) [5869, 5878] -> 30.5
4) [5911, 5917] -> 28.5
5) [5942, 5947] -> 28.7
